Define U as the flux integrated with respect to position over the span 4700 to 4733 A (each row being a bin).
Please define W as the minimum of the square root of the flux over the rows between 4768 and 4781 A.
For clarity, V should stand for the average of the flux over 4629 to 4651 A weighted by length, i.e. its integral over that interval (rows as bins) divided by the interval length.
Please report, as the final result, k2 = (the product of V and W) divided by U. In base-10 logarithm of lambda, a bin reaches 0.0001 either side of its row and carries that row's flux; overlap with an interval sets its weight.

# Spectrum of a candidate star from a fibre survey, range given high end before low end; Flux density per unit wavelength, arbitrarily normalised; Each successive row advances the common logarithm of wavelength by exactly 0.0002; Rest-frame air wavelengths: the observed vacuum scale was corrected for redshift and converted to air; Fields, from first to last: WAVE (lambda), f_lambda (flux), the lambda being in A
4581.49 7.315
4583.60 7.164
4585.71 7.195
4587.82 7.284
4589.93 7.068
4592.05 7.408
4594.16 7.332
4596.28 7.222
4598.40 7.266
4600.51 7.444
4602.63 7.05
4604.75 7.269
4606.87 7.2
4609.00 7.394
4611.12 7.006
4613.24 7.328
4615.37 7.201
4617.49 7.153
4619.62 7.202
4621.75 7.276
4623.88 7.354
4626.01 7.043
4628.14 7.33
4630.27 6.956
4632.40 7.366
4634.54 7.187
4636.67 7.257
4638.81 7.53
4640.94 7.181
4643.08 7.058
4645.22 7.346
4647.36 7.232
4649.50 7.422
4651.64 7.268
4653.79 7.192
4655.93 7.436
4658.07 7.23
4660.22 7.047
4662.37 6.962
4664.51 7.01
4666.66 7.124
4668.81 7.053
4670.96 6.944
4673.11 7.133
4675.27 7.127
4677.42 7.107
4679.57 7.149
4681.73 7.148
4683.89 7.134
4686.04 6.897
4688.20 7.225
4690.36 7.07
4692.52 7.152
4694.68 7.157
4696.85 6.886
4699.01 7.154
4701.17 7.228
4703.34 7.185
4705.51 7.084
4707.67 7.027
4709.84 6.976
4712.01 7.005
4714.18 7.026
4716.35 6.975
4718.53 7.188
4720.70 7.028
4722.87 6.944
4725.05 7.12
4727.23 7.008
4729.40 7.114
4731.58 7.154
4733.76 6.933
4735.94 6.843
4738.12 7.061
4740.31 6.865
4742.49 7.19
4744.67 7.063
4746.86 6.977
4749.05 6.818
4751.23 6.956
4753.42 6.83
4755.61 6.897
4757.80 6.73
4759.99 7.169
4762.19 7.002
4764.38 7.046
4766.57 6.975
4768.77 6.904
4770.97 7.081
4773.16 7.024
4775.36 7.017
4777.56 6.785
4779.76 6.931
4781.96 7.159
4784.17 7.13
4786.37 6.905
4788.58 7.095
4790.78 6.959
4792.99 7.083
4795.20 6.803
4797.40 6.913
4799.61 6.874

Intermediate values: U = 233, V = 7.26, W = 2.60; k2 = 0.081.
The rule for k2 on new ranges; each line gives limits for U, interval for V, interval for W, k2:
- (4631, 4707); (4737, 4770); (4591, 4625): 0.034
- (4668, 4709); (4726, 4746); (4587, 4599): 0.064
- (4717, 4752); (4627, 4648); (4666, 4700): 0.077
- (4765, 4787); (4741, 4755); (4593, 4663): 0.119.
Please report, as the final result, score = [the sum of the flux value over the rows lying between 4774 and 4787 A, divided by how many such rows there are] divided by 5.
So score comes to 1.40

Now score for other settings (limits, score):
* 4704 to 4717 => 1.40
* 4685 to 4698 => 1.41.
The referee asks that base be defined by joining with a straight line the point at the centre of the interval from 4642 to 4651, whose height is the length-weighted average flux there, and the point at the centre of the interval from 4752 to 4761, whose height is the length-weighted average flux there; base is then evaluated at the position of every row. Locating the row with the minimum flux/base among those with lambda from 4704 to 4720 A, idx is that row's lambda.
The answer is 4709.84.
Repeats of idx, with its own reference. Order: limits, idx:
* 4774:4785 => 4777.56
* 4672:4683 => 4677.42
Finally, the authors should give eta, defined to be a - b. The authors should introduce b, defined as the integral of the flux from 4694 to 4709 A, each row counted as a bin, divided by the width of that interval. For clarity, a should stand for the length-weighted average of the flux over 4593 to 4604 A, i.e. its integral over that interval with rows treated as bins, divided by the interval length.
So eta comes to 0.2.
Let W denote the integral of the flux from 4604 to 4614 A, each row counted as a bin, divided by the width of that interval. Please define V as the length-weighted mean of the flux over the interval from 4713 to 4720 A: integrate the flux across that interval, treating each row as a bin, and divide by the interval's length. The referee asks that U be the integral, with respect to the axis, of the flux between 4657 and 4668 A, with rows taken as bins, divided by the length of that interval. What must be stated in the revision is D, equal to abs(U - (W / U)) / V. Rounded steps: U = 7.07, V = 7.06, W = 7.24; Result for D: 0.8574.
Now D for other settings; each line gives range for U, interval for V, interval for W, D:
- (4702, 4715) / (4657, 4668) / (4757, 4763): 0.8573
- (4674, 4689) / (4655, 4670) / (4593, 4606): 0.8550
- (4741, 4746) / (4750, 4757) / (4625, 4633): 0.8843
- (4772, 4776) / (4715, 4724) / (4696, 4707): 0.8563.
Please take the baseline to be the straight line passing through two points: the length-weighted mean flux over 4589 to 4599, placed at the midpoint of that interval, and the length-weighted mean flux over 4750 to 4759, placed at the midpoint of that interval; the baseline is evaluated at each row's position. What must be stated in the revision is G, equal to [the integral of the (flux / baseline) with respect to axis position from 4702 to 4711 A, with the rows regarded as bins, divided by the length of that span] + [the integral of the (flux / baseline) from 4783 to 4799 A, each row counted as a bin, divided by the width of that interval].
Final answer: 2.04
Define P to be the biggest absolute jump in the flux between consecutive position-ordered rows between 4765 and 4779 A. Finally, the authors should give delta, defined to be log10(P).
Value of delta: -0.63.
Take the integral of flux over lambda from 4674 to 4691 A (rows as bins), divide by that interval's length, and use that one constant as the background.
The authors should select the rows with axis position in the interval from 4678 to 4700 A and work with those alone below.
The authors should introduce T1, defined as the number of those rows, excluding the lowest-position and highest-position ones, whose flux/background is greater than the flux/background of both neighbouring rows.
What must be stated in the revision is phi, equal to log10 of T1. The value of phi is 0.30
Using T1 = 2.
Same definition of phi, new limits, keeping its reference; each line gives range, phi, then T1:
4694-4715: 0.00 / 1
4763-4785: 0.30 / 2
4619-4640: 0.48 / 3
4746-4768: 0.60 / 4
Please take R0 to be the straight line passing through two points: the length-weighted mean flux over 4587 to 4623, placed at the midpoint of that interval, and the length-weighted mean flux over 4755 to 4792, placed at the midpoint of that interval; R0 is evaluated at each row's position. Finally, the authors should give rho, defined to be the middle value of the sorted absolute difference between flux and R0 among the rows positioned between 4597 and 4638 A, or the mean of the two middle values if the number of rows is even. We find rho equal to 0.099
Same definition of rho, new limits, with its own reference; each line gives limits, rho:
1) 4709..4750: 0.100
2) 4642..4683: 0.093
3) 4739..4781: 0.088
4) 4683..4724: 0.076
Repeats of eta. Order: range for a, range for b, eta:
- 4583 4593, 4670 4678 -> 0.1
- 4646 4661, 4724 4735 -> 0.2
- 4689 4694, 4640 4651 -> -0.1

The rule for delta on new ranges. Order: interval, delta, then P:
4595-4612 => -0.40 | 0.39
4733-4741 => -0.66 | 0.22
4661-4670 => -0.94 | 0.11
